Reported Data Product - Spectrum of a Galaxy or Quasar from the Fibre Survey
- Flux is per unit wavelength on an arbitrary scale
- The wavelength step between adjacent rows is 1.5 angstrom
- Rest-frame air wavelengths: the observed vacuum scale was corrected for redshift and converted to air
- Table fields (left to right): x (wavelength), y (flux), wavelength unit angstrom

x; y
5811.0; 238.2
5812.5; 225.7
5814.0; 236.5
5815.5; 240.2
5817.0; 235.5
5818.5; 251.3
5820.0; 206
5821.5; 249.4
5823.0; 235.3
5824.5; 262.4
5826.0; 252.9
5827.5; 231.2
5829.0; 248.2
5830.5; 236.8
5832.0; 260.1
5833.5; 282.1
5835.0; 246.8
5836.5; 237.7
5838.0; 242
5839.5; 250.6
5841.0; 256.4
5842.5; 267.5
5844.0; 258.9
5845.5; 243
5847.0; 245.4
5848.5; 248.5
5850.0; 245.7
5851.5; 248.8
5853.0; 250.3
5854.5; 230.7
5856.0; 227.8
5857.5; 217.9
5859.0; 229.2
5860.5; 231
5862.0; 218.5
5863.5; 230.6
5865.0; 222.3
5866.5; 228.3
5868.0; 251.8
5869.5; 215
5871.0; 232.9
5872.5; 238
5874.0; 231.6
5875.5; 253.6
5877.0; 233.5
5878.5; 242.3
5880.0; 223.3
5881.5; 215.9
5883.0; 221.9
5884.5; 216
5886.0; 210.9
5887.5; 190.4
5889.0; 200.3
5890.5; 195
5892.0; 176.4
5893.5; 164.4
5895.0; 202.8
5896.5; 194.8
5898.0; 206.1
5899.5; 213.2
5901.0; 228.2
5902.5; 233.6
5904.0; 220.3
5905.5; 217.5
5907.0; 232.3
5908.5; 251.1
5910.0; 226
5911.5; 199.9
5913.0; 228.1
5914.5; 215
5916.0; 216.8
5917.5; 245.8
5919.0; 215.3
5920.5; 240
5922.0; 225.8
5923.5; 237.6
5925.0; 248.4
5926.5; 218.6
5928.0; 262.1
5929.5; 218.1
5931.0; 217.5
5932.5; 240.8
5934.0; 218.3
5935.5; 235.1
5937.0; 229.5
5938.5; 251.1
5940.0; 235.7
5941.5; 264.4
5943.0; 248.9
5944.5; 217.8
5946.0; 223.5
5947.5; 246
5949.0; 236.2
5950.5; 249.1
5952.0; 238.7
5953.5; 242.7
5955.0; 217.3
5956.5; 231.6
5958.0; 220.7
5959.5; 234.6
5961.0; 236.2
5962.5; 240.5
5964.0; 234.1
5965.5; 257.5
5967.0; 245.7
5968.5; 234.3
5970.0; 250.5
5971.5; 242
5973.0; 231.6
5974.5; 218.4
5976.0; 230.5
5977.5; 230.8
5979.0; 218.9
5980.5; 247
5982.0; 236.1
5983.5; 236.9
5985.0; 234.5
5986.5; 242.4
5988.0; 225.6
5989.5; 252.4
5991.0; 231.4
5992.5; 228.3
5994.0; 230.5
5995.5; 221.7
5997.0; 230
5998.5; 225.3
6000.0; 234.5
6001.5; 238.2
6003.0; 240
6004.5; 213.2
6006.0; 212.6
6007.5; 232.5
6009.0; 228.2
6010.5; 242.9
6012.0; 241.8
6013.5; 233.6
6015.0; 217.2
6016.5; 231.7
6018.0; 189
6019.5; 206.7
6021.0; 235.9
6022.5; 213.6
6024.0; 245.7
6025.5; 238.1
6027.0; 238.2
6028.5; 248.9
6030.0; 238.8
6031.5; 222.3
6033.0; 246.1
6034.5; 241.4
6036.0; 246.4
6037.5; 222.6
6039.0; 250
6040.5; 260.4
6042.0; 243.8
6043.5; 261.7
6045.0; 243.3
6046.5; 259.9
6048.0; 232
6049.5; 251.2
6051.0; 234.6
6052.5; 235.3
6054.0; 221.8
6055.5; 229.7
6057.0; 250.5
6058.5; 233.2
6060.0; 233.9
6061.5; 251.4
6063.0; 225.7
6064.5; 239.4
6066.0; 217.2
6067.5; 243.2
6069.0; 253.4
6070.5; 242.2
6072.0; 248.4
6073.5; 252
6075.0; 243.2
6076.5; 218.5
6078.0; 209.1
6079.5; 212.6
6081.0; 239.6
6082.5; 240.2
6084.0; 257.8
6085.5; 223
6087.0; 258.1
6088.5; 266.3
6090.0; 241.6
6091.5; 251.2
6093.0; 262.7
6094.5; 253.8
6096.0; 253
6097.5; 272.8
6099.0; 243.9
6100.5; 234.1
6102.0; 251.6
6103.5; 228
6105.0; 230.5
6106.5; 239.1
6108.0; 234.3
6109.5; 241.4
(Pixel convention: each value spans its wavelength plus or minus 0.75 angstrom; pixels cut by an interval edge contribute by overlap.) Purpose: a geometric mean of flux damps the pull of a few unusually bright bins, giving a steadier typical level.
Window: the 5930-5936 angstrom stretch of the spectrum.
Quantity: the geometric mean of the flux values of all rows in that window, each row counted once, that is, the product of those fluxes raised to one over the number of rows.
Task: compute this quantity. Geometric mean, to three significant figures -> 228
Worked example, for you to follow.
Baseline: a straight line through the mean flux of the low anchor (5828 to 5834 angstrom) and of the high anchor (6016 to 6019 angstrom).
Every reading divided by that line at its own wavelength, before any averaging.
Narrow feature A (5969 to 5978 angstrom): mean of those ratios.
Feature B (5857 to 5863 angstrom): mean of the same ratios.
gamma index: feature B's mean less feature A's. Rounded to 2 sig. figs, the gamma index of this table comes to -0.16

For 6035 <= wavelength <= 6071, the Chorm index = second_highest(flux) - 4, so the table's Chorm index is 256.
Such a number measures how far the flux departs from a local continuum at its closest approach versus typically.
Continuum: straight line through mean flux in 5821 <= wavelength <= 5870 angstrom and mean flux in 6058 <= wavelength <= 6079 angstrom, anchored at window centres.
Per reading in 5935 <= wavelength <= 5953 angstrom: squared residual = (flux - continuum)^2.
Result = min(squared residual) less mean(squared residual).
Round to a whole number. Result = -153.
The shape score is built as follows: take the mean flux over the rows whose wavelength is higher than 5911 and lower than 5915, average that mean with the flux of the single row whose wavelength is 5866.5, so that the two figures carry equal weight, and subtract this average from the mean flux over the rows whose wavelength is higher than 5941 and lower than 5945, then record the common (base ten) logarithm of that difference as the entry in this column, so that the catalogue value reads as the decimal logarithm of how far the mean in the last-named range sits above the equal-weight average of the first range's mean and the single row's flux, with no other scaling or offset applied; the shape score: 1.35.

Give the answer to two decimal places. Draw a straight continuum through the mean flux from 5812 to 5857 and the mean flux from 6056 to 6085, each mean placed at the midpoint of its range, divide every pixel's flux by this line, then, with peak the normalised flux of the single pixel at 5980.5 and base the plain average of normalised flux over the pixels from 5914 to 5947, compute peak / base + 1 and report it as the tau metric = 2.07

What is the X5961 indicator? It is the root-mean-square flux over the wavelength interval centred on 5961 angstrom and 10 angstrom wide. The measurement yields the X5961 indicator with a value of 237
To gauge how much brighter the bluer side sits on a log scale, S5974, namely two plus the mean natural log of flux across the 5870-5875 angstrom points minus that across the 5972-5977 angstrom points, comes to 2.03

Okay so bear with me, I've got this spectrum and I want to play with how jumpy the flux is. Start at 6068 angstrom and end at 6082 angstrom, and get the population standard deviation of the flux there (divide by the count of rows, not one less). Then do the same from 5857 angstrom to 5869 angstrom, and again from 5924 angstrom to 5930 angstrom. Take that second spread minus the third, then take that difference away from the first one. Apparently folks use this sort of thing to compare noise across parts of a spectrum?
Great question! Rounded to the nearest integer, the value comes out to 25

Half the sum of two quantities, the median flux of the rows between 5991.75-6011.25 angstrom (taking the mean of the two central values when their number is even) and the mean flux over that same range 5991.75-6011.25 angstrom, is 230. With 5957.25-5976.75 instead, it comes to 236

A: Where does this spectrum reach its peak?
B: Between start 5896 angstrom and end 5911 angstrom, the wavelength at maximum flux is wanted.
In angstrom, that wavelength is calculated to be 5908.5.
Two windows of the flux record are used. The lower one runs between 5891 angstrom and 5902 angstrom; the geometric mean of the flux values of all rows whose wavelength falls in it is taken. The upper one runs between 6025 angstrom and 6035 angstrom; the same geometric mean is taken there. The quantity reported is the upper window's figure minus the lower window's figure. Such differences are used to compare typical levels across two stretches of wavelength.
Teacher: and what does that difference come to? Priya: 42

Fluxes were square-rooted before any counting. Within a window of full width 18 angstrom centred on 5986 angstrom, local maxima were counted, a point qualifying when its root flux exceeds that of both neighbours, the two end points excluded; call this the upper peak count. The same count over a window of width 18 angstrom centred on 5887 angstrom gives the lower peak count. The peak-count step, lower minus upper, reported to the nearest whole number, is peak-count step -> -2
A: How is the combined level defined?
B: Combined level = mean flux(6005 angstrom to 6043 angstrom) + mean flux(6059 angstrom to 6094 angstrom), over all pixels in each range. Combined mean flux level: 474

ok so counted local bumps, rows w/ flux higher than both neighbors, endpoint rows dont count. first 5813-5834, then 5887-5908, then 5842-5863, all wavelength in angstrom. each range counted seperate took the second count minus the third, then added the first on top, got 5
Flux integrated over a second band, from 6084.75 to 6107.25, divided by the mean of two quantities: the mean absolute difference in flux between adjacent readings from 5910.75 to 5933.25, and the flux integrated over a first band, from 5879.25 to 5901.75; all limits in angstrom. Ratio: 2.41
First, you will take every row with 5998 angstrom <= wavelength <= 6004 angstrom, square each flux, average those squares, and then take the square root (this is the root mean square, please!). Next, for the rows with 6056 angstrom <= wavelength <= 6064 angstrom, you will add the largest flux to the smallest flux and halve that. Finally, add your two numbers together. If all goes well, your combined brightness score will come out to 473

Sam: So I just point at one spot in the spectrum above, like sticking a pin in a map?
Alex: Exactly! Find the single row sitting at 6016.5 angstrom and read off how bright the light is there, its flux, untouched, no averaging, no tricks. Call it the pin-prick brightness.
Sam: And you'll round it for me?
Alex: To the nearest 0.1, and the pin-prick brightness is 231.7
